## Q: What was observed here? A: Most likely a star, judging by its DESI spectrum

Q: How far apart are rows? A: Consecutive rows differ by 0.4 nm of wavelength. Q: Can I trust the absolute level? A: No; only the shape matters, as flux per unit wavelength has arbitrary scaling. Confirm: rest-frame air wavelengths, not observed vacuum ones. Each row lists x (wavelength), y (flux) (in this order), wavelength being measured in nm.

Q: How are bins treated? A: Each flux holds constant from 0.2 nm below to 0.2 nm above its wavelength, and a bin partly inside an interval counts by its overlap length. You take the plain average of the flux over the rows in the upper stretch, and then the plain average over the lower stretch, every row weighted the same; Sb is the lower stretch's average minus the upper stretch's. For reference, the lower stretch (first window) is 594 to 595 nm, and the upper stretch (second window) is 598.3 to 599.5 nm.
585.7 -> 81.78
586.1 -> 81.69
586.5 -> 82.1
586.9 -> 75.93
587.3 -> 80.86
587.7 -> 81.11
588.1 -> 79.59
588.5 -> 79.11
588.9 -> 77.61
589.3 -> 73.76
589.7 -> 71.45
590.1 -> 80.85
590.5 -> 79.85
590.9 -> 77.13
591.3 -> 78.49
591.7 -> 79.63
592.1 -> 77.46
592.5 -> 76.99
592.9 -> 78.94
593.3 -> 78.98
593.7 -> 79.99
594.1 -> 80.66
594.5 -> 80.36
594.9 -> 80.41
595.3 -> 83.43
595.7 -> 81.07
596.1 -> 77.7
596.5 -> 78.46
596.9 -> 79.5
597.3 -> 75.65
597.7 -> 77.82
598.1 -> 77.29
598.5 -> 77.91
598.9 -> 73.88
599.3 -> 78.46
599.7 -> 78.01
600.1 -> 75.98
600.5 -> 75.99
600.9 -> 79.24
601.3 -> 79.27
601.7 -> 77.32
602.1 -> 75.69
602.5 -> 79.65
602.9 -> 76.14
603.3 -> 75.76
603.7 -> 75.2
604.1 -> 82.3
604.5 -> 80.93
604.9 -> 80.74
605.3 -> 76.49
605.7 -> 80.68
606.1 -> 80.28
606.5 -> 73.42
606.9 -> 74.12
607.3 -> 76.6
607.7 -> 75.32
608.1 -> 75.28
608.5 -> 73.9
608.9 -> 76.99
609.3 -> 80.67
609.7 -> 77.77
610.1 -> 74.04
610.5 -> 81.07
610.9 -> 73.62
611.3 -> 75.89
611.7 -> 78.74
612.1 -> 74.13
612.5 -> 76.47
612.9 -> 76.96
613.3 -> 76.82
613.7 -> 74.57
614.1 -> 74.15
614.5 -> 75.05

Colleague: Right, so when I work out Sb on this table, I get 3.7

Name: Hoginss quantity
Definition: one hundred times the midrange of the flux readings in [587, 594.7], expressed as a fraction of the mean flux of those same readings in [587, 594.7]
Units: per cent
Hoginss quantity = 97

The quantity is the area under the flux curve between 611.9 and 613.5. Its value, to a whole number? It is 122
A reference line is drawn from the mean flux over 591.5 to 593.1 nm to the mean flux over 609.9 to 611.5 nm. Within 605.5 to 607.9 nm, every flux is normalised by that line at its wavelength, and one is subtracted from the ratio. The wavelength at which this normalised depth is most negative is 606.5 nm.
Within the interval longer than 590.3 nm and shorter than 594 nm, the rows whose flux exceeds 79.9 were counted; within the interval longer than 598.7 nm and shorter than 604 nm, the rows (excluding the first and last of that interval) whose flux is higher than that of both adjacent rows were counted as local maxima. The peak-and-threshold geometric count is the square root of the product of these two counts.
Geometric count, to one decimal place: 1.7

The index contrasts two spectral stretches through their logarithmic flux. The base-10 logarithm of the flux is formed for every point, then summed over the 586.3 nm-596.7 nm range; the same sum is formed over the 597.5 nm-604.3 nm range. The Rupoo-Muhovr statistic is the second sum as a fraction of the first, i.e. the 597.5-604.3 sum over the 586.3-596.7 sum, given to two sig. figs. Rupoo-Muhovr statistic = 0.65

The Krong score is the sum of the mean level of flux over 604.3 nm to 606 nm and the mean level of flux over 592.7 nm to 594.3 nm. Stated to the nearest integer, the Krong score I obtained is 159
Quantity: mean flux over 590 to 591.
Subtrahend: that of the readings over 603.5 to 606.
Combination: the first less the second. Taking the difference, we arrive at -0.1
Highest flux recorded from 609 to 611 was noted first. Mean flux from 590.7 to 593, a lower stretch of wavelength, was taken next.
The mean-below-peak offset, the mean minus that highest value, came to -3.0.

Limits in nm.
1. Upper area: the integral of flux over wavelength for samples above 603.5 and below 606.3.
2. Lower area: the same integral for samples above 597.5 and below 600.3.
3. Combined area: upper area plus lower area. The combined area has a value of 438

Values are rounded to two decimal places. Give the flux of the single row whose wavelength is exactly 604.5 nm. 80.93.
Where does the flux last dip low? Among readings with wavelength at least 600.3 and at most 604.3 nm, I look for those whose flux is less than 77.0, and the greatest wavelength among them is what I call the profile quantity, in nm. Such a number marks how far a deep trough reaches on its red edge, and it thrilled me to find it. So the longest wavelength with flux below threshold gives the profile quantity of 603.7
